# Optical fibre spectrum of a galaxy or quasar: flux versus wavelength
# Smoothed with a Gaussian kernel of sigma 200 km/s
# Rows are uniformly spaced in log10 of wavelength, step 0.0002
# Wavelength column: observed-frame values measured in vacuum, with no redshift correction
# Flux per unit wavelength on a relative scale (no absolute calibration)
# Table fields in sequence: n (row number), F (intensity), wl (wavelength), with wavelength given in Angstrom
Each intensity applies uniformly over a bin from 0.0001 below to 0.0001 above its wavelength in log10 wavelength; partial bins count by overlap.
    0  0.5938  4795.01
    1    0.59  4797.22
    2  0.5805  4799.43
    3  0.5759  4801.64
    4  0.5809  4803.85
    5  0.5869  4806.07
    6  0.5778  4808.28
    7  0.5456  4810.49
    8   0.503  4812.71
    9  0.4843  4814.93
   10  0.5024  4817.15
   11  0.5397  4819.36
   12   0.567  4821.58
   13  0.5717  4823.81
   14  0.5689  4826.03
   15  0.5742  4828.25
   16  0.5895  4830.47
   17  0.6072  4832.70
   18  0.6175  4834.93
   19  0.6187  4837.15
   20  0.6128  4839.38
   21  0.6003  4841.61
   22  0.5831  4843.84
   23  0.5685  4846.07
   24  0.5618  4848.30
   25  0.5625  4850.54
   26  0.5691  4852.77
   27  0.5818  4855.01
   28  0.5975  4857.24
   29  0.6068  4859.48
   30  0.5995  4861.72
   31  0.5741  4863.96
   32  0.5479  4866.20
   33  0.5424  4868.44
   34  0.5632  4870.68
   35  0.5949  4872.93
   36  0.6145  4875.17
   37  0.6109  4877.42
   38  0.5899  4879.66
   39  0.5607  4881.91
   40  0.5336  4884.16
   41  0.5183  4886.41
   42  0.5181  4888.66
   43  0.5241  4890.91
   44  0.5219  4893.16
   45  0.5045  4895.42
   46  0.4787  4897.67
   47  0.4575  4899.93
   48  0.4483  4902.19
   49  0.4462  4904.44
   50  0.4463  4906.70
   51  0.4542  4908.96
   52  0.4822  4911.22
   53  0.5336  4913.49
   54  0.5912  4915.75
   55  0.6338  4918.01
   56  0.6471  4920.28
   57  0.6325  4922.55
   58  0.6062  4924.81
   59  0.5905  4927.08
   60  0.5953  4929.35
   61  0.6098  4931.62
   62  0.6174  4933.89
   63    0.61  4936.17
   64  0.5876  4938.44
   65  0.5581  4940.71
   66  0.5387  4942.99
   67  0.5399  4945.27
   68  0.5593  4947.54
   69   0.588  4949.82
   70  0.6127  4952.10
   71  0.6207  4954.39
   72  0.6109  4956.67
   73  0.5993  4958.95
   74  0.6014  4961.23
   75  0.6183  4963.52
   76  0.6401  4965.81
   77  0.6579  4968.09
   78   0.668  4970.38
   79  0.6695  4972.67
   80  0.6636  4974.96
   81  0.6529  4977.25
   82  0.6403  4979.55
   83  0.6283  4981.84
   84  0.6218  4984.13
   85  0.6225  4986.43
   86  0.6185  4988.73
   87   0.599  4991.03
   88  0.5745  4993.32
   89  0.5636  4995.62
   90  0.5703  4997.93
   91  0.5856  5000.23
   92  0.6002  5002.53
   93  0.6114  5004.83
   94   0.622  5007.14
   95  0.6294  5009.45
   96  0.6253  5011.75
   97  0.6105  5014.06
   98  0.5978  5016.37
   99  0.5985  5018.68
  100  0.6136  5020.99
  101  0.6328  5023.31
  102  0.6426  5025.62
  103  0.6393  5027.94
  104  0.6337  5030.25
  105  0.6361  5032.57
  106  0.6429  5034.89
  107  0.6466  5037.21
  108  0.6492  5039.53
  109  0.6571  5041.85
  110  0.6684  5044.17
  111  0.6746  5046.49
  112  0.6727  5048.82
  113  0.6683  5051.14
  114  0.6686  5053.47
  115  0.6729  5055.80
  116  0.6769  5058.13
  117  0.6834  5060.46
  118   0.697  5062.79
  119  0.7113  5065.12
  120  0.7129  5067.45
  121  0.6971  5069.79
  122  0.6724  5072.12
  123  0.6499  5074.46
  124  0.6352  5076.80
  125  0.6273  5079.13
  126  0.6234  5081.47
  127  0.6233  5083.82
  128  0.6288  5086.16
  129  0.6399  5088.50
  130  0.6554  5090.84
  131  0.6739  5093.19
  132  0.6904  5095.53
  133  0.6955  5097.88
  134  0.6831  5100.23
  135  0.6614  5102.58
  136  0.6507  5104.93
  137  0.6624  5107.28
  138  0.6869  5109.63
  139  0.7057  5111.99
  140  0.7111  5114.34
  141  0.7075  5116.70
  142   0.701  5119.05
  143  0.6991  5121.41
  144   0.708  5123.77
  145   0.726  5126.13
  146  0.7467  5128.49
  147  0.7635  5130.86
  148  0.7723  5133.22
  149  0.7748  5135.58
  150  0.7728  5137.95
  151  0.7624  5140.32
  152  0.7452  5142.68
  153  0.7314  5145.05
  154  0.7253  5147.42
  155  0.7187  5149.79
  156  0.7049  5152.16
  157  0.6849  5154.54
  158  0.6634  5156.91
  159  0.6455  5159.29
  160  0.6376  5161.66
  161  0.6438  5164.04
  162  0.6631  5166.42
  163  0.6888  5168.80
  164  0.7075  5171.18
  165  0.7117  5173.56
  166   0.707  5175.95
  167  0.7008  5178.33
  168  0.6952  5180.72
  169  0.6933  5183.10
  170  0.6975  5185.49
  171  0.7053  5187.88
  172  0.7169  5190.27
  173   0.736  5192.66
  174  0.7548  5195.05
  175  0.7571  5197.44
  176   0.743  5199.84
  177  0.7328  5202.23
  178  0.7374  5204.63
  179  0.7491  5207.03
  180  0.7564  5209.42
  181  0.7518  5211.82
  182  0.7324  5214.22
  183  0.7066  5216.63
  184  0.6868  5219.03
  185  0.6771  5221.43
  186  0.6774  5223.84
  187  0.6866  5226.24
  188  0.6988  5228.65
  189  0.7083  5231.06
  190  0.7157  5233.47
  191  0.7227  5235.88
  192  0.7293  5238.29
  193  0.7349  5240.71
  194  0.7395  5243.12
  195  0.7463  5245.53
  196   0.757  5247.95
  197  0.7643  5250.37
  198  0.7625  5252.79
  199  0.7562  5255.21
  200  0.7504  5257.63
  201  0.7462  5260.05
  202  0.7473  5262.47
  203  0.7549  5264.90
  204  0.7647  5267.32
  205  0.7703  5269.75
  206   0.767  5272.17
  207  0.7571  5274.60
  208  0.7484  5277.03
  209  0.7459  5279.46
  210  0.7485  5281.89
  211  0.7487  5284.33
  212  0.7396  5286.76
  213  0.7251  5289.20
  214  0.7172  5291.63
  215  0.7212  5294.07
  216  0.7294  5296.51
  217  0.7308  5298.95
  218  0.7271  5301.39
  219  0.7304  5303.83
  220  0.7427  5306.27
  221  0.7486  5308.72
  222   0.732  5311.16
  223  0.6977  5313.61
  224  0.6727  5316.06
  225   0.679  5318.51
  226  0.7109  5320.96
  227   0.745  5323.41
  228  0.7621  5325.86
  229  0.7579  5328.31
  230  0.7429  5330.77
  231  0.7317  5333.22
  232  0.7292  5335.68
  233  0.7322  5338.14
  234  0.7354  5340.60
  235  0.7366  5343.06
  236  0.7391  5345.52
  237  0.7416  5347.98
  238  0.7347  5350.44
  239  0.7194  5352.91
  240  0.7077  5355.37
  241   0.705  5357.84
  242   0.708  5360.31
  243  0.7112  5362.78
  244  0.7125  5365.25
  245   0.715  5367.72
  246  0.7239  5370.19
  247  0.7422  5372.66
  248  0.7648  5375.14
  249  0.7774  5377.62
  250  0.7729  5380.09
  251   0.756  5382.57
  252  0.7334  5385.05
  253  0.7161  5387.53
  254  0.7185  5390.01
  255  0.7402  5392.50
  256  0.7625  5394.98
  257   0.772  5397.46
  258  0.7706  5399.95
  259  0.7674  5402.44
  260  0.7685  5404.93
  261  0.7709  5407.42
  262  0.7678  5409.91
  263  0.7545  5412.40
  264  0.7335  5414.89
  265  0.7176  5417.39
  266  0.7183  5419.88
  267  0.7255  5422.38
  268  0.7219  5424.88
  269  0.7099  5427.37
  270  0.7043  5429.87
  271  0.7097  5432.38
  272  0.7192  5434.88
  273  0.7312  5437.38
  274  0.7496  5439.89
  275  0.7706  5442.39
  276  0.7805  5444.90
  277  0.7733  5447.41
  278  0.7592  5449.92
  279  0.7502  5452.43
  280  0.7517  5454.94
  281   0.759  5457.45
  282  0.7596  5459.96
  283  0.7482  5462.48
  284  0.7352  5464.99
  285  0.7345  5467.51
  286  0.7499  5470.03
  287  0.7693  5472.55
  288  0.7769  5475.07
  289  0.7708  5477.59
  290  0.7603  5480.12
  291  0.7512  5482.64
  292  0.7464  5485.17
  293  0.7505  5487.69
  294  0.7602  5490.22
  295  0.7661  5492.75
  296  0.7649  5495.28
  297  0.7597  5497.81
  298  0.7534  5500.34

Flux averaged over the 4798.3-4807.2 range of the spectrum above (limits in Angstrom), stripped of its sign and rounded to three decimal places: 0.581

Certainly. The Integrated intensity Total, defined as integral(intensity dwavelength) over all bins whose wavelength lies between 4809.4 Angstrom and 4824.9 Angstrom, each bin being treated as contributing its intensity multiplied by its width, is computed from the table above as 8.2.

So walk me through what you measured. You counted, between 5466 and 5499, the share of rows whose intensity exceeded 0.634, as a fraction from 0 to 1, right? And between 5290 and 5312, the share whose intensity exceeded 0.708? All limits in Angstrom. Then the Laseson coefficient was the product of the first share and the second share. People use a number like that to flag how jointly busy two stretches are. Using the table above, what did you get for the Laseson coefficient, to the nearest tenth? 1.0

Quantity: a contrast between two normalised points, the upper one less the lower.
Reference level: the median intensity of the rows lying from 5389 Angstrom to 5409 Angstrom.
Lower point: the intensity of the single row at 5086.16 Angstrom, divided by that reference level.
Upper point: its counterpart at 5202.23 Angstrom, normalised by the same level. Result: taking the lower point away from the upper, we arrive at 0.14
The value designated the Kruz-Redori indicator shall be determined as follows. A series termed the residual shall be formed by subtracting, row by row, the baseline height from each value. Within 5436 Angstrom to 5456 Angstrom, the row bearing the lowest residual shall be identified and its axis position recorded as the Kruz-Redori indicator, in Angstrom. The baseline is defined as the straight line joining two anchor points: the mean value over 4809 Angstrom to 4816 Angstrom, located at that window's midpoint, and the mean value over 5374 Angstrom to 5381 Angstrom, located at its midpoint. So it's 5437.38 Angstrom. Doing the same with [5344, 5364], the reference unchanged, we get 5357.84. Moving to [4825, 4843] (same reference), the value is 4826.03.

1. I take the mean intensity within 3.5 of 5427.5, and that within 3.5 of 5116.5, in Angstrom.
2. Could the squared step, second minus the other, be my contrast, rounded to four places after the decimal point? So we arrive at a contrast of 0.0000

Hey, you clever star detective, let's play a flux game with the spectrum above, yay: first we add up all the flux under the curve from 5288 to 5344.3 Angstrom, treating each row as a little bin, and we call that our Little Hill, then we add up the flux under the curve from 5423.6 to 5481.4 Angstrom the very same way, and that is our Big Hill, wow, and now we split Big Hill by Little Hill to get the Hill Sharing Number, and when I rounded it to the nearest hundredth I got 1.05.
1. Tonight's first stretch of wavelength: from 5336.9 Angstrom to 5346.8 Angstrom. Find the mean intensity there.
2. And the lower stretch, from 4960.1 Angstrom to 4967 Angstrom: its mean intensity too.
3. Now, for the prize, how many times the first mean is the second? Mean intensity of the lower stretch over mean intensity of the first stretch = 0.843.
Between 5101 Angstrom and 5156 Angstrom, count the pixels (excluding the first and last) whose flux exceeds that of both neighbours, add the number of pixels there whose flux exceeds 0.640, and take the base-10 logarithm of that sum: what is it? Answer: 1.4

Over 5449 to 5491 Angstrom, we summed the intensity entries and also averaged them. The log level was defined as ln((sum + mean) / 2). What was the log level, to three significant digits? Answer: 1.92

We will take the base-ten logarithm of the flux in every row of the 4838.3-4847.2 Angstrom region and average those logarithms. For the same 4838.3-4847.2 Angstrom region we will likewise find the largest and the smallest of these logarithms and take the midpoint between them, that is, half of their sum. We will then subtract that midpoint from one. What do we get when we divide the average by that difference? -0.19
